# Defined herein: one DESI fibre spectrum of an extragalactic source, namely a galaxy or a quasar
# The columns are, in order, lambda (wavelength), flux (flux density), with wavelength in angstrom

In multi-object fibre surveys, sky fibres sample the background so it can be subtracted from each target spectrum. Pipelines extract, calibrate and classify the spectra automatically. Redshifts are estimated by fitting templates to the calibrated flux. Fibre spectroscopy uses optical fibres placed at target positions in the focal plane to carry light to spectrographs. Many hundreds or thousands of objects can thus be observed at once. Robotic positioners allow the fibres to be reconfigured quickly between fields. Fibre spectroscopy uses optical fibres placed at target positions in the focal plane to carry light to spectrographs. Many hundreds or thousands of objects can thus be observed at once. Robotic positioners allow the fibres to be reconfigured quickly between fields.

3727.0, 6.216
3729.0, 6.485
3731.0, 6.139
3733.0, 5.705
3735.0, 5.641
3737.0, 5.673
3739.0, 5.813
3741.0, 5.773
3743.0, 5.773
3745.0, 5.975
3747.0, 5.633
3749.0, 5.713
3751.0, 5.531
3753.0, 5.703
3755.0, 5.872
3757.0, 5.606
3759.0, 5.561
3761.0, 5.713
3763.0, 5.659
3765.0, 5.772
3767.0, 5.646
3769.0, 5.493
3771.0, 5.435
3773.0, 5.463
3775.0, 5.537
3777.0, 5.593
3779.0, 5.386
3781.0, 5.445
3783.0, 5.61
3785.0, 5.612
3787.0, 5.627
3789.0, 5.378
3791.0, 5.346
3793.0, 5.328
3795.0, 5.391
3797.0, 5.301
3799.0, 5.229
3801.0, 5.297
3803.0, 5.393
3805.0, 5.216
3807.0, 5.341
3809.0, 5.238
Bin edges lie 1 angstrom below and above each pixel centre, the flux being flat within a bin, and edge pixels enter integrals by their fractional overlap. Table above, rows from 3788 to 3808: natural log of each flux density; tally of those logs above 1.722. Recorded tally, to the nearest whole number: 0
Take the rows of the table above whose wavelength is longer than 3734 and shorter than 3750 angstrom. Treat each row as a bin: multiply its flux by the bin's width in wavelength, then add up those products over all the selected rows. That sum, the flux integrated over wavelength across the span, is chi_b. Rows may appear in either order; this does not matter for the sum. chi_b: 92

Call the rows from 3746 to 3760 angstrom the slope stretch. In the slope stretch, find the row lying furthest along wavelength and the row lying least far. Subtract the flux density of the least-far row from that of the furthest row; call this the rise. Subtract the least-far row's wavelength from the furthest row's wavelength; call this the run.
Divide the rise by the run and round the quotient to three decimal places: -0.006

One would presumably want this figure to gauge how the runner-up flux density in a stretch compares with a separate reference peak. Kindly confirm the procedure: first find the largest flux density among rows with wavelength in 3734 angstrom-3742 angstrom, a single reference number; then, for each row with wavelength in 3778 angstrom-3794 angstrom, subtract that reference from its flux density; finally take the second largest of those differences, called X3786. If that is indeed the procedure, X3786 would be -0.20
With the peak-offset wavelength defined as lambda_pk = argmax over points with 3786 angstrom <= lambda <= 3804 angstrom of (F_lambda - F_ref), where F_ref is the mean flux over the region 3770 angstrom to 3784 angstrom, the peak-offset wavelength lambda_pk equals 3787.0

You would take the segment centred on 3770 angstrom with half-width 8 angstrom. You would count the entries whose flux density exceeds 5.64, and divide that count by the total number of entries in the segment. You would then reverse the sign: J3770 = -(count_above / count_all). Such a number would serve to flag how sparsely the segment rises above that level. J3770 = -0.4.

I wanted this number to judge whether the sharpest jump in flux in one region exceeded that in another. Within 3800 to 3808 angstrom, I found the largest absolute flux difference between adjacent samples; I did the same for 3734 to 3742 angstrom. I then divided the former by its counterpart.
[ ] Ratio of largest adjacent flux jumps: 1.26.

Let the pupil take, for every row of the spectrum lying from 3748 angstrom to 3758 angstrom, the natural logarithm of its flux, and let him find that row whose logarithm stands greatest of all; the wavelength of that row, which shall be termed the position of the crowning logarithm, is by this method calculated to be 3755.0 angstrom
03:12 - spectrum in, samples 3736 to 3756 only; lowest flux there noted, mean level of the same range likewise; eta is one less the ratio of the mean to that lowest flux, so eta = -0.0389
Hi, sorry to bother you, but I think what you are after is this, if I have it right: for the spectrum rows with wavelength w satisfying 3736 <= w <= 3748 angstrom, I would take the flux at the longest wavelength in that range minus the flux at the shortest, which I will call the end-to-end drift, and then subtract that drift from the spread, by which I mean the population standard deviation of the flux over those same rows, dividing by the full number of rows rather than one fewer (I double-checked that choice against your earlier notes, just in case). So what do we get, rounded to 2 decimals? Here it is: 0.15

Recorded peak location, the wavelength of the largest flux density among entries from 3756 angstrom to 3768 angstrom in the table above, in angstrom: 3765.0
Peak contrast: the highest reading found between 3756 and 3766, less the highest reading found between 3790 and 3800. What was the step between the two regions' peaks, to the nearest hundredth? 0.38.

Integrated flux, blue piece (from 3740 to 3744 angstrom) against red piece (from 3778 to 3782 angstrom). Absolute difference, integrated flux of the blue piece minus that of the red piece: 1.4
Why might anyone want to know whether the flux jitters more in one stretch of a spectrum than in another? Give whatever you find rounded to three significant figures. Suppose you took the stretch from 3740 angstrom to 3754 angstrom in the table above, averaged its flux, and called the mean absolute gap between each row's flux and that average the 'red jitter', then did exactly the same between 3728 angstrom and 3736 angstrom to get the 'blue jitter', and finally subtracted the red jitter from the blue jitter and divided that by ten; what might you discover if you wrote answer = 0.0224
